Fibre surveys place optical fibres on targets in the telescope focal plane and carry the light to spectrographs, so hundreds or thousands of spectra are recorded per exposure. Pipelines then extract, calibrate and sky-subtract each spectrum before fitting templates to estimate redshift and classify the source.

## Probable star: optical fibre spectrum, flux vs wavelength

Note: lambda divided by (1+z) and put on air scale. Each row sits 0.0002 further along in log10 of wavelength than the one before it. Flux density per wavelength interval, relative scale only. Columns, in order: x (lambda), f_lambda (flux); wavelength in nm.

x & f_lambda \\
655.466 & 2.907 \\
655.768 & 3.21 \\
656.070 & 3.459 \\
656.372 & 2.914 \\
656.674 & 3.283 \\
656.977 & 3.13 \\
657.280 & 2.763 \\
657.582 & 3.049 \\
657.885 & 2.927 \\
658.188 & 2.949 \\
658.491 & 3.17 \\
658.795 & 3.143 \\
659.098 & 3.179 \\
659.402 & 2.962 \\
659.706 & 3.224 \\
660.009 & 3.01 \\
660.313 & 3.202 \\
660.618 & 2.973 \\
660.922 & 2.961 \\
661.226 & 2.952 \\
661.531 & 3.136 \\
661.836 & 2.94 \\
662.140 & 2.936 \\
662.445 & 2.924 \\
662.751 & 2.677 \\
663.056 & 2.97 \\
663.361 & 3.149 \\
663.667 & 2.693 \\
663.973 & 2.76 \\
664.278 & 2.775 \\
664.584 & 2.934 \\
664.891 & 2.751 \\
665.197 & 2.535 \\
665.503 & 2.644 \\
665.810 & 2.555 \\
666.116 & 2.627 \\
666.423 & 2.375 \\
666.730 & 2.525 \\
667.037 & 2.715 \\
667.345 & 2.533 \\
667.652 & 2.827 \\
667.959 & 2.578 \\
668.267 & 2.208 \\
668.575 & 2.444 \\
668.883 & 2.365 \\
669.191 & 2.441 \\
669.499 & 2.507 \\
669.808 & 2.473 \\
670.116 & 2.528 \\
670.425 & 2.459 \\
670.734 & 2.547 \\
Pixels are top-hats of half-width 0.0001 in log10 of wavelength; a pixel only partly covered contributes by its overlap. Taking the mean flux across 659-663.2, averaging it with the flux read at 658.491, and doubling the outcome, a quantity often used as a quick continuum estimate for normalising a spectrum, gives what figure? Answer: 6.17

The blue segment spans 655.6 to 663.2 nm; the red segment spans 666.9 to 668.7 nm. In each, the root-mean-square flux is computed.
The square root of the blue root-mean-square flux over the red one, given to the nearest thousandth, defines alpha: 1.091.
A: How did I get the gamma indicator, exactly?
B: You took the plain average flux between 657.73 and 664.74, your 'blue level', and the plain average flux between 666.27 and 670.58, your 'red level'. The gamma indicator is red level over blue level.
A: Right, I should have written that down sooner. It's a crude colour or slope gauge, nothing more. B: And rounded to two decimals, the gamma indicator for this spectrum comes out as 0.84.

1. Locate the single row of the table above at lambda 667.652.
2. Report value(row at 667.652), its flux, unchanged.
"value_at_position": 2.827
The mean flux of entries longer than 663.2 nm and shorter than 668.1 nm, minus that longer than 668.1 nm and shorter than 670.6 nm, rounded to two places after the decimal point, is 0.26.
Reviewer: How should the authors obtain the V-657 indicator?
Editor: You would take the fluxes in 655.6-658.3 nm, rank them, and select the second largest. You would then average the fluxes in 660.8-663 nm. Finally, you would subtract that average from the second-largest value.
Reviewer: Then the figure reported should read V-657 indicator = 0.35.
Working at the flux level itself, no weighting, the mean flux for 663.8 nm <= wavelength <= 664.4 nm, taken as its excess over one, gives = 1.77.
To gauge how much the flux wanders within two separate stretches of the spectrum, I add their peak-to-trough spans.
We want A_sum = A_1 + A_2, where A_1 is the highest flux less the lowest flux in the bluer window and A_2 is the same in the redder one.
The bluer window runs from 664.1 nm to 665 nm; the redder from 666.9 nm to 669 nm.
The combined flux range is 0.802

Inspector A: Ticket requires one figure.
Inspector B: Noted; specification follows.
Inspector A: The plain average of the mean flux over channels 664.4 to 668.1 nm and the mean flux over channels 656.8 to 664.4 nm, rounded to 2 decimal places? 2.81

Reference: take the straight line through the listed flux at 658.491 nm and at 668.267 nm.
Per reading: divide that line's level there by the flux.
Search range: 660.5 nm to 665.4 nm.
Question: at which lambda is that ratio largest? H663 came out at 662.751 nm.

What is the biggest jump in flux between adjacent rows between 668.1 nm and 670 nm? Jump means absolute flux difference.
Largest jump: 0.24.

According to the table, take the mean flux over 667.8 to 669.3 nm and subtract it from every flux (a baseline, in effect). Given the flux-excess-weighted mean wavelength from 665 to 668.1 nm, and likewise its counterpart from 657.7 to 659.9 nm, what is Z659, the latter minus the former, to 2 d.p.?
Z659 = -7.89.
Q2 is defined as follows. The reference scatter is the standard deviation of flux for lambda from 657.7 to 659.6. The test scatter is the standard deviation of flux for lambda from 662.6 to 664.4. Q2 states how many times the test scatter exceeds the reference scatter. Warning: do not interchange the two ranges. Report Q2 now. 1.54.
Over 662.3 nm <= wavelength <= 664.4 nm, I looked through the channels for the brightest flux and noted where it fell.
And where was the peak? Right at 663.361 nm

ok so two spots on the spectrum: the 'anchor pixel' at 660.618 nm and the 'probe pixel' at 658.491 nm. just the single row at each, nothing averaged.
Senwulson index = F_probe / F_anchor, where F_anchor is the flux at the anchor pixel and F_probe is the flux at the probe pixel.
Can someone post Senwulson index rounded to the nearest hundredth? 1.07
